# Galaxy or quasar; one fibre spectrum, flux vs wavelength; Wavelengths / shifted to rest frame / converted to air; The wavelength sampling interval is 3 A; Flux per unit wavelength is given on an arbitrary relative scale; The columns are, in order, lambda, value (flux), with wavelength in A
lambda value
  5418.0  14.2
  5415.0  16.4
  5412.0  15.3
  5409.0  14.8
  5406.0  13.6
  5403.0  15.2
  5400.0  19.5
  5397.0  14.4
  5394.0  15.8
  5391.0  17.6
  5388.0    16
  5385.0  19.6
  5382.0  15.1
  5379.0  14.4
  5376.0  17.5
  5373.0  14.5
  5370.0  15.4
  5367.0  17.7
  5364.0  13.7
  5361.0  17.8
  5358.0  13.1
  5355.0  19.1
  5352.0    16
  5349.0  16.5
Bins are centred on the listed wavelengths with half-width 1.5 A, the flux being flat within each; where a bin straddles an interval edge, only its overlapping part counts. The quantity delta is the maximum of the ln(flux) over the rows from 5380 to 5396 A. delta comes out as 2.976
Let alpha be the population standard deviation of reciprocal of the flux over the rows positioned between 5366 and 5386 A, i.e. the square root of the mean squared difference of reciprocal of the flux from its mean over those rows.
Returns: 0.0066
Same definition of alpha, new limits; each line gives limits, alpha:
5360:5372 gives 0.0069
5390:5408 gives 0.0075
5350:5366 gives 0.0093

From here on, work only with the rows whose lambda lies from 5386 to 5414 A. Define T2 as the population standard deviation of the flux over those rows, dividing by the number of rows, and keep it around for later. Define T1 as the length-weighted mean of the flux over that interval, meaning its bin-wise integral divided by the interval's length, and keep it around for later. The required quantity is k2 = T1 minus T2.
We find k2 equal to 14.2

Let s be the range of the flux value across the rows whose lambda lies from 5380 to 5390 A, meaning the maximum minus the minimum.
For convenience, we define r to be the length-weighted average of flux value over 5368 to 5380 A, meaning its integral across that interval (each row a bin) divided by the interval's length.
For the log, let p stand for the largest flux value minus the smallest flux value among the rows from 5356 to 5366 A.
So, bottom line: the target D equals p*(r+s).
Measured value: 94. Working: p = 4.7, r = 15.6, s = 4.5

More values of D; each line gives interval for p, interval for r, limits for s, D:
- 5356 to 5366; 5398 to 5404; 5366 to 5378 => 96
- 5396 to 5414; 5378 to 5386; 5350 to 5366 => 131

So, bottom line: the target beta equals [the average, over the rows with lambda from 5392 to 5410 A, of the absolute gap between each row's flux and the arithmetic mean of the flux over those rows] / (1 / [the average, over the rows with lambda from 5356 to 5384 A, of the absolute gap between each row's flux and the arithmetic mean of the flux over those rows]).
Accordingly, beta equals 2.1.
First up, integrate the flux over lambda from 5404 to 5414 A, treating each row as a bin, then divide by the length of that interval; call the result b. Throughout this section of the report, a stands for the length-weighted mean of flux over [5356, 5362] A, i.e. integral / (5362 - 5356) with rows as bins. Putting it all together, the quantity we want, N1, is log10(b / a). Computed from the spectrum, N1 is -0.025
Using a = 15.6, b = 14.7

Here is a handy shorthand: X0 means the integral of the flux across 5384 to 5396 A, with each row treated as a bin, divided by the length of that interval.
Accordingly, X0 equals 17.0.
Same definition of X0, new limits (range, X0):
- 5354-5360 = 16.0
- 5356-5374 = 15.5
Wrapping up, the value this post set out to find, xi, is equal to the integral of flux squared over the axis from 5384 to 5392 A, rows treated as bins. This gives 2503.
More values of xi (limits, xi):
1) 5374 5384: 2522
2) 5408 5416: 1922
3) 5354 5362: 2219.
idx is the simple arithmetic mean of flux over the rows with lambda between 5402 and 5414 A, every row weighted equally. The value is 14.7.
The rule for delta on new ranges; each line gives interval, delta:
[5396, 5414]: 2.970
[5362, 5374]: 2.874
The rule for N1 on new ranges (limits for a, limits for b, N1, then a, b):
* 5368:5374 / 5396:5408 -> 0.013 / 15.2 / 15.7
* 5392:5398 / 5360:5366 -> 0.010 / 15.4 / 15.7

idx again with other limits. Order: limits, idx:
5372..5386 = 16.2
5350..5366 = 15.9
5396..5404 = 16.4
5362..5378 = 15.8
